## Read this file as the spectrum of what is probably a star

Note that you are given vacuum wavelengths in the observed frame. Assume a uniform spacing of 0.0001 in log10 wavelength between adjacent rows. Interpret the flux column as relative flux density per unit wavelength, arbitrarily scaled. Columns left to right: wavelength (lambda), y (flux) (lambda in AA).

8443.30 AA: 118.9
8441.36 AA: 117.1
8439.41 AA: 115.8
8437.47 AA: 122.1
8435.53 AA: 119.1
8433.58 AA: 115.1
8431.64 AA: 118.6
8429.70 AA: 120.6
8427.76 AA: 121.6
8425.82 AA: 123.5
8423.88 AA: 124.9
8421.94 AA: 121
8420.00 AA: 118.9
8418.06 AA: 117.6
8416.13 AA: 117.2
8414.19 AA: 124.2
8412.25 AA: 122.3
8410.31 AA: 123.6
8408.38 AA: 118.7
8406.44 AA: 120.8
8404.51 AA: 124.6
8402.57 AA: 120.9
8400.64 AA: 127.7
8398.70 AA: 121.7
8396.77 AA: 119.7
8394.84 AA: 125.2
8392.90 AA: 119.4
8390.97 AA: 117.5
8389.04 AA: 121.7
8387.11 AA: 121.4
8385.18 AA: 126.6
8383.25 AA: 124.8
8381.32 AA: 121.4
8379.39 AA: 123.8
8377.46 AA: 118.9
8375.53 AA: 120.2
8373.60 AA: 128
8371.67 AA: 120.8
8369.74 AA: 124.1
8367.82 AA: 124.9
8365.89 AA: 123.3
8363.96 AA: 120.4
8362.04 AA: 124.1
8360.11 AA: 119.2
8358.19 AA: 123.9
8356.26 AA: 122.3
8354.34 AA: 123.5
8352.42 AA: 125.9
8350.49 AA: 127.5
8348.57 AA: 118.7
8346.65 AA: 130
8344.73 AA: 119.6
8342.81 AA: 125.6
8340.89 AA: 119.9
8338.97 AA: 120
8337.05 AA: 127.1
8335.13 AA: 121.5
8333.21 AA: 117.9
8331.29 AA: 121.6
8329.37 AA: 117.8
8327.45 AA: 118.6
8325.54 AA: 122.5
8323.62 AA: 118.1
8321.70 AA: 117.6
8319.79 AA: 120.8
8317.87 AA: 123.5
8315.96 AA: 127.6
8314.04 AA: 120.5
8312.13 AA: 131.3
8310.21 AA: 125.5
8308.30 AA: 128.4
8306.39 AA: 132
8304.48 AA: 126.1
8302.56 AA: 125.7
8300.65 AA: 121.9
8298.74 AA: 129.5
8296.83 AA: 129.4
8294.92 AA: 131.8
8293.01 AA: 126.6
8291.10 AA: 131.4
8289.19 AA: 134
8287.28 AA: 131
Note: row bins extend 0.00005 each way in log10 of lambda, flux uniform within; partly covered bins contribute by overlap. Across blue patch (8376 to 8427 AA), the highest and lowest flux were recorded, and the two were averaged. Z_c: 122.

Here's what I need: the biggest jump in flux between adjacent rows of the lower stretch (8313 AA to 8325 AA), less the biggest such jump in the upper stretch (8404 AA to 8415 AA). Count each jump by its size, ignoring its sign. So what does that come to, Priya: 2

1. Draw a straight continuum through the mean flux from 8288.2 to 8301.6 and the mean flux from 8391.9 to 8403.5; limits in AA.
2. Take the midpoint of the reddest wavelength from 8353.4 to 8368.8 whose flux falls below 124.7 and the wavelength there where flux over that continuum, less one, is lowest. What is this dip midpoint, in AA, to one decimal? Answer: 8363.0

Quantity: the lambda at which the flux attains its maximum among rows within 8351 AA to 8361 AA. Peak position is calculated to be 8352.42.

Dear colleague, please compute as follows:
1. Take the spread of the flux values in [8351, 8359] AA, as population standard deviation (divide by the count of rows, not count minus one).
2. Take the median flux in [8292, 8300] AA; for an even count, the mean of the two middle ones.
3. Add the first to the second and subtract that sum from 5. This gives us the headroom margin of -126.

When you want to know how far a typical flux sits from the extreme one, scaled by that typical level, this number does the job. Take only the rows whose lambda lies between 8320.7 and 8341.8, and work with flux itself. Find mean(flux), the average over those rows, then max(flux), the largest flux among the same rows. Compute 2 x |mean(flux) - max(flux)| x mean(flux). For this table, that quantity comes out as 1651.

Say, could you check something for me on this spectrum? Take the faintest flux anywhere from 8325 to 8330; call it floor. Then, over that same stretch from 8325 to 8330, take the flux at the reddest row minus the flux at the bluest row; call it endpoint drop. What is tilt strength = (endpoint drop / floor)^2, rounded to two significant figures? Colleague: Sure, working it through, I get 0.0016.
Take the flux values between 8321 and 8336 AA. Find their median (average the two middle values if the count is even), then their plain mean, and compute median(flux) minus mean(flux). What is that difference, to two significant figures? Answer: -1.1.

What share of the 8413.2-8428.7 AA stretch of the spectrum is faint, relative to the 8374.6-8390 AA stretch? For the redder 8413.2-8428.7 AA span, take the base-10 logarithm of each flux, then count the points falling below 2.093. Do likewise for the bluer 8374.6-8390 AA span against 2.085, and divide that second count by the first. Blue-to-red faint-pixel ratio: 0.67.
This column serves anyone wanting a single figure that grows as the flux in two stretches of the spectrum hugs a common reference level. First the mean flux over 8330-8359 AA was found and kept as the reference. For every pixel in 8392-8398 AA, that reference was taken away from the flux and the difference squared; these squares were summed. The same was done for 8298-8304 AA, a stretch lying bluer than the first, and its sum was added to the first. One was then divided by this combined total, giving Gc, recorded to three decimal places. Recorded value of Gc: 0.013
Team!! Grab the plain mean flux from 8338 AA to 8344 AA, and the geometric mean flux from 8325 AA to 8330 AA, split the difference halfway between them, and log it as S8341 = 121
